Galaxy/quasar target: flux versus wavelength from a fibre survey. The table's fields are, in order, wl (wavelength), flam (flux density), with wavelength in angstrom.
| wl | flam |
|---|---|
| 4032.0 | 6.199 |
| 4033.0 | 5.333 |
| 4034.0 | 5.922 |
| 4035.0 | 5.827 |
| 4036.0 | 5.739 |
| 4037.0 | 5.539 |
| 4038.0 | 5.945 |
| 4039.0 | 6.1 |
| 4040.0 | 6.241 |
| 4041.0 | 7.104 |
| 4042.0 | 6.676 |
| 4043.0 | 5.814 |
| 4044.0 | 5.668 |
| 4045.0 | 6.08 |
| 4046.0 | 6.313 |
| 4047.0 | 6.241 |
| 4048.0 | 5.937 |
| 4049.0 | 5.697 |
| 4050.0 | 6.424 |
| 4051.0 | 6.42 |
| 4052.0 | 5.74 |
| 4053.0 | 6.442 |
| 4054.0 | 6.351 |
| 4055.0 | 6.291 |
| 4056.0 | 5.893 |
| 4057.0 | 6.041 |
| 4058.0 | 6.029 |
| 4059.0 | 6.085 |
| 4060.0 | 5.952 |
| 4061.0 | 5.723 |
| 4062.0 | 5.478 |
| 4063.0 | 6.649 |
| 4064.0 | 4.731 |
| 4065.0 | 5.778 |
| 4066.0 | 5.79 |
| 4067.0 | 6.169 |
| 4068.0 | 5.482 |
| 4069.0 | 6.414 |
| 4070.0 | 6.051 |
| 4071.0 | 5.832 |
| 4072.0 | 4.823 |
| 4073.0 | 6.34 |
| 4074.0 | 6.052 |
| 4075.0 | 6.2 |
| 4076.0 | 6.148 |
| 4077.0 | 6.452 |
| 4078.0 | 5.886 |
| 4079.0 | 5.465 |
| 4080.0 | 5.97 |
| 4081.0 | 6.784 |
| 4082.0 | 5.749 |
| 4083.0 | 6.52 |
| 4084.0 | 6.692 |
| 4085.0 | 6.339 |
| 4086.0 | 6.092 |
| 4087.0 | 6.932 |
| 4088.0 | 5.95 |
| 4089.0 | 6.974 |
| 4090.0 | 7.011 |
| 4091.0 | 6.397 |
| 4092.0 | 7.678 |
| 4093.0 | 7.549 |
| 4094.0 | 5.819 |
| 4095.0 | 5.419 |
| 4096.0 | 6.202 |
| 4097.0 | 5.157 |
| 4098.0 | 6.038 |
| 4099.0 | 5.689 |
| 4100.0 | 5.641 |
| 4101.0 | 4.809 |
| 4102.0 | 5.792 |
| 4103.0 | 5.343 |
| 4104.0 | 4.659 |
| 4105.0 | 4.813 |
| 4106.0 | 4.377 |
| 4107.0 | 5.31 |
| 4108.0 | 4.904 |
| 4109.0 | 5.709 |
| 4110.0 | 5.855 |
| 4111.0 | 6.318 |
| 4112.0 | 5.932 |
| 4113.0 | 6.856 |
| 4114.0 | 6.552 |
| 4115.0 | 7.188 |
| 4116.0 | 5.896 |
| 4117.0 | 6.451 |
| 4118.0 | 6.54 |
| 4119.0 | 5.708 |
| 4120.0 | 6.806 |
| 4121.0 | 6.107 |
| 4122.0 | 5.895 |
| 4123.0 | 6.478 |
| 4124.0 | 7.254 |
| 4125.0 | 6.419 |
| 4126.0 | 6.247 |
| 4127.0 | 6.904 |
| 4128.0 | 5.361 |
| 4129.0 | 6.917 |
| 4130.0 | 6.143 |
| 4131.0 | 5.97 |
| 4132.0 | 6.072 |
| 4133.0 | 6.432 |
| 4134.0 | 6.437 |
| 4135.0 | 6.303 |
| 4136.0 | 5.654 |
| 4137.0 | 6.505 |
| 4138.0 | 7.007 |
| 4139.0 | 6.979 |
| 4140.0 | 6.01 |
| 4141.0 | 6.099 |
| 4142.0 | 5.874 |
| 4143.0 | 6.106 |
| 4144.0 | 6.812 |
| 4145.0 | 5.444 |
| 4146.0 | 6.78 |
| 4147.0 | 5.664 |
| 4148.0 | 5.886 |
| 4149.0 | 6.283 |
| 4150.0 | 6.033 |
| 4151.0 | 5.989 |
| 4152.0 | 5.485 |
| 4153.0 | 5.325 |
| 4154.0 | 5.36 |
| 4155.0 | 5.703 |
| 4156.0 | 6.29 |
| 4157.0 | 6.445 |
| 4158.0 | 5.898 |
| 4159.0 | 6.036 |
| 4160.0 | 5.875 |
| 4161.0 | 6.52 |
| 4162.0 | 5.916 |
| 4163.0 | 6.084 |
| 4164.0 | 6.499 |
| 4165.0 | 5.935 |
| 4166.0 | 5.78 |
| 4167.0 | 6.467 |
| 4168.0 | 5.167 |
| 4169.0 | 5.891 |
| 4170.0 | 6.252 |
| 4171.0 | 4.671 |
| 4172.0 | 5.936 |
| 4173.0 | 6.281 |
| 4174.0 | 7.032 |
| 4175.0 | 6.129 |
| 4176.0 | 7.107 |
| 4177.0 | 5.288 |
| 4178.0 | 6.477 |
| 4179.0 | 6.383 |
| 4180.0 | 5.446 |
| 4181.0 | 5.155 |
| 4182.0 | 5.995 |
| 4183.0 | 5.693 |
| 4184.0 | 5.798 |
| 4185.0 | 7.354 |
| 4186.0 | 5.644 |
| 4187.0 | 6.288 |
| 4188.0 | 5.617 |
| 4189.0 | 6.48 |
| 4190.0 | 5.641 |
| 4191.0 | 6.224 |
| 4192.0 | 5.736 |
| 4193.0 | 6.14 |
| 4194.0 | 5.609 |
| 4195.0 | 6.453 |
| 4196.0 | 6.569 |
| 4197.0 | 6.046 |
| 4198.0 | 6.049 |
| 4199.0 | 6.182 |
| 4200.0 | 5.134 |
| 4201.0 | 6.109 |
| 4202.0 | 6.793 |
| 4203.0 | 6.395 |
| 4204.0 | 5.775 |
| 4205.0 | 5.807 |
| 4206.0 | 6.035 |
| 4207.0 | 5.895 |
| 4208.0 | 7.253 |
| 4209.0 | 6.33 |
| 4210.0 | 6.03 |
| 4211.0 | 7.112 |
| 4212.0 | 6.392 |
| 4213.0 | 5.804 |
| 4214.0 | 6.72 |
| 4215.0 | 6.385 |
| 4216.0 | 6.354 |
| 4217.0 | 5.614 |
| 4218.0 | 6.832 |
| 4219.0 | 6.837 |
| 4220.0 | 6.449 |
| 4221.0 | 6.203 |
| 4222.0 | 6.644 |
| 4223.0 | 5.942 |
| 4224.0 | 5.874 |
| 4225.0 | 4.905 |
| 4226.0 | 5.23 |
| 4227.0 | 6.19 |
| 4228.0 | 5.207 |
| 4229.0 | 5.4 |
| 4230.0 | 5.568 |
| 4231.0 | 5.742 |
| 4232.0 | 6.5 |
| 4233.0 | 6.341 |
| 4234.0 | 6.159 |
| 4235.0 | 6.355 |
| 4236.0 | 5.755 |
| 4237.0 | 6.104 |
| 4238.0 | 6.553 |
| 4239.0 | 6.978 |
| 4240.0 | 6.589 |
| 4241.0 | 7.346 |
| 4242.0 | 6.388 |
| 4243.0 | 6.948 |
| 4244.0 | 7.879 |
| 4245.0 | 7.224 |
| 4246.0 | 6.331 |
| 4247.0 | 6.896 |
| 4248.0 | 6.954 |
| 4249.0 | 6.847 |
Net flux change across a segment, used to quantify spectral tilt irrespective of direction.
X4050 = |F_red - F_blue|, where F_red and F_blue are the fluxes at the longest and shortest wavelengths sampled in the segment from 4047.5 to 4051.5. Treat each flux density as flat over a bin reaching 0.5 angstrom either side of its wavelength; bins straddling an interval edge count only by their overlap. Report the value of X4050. 0.5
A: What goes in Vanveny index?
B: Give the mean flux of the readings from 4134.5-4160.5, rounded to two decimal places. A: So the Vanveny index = 6.07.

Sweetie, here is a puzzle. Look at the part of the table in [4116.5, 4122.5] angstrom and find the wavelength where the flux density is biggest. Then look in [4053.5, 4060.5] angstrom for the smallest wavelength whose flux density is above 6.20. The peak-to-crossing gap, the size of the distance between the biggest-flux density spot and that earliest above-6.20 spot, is 66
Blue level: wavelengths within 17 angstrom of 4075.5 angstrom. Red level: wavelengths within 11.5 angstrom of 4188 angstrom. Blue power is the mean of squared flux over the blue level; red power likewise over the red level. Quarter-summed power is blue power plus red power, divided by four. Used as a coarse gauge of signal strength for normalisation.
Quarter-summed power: 18.6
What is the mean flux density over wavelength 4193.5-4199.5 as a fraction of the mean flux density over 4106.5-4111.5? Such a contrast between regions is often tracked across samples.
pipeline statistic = 1.09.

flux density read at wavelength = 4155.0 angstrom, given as 5.703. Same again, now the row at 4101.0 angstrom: 4.809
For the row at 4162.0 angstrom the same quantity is 5.916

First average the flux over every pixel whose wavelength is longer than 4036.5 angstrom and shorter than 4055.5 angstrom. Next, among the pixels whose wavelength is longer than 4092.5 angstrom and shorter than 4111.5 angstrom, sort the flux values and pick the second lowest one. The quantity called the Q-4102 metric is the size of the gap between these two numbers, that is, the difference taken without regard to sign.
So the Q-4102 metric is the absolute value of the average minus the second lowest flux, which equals 1.5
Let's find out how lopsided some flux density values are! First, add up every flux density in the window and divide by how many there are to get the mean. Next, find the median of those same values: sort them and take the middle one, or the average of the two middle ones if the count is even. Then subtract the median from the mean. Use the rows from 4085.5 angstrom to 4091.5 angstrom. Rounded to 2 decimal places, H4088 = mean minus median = -0.11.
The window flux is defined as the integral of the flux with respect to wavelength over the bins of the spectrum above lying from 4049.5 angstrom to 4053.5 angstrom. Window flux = 25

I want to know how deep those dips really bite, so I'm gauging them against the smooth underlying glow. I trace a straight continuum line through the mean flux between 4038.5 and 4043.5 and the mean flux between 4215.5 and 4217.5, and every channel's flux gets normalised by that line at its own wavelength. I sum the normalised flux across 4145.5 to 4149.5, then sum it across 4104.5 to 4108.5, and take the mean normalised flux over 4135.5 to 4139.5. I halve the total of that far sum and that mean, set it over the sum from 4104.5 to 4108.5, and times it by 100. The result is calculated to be 81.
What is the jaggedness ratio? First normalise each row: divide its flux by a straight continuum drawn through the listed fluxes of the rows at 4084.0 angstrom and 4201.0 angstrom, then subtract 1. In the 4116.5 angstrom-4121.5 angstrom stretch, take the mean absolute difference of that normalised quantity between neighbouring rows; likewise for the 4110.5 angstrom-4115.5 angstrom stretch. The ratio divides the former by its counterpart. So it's 1.2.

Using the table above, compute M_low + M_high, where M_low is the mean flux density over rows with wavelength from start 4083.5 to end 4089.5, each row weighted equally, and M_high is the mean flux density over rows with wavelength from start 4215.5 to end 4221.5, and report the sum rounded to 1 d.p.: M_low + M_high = 12.9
